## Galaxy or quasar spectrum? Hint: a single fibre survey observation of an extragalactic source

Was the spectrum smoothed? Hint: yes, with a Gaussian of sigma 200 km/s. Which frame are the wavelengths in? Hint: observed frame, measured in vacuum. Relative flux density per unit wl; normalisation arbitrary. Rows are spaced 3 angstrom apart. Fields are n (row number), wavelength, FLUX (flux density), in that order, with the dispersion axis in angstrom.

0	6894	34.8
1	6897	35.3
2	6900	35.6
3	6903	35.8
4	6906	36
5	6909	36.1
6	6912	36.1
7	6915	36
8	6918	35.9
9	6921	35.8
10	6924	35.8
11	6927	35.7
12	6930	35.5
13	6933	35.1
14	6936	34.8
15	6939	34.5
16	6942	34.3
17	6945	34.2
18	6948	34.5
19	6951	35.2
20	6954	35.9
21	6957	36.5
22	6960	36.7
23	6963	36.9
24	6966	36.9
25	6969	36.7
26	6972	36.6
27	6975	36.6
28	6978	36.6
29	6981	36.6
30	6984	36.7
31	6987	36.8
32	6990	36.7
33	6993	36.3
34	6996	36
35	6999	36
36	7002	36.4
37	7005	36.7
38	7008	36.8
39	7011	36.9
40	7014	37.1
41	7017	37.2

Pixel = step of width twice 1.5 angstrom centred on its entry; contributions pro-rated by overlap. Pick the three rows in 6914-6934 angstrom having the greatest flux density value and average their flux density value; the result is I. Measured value 35.9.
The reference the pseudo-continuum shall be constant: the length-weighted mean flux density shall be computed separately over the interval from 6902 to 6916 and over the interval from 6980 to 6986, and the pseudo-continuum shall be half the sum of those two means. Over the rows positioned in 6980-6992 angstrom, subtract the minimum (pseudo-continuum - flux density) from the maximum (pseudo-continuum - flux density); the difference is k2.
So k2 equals 0.2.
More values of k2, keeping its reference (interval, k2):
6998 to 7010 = 0.8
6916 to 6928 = 0.2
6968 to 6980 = 0.1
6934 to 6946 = 0.6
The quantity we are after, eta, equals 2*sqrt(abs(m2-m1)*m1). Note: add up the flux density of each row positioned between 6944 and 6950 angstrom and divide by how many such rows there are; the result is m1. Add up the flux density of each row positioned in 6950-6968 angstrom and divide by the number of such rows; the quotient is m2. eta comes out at 17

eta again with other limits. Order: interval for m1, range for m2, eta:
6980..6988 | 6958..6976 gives 2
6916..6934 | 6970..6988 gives 12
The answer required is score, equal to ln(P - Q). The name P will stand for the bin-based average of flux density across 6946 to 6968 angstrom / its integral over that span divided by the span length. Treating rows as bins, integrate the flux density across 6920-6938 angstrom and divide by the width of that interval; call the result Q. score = -0.4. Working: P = 36.1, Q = 35.4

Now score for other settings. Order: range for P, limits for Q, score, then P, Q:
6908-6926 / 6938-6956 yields 0.1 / 35.9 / 34.8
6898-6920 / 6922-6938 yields -0.6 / 35.9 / 35.4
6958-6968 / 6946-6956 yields 0.5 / 36.8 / 35.2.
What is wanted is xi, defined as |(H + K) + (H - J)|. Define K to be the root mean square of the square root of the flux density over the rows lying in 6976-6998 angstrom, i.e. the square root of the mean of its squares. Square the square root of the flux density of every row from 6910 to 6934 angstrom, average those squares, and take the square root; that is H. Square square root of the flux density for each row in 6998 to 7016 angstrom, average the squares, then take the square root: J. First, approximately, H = 5.98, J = 6.05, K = 6.04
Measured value 11.9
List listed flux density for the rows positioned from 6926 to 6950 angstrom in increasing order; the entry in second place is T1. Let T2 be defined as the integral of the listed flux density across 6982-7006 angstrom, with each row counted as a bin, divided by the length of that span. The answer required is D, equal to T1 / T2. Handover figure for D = 0.94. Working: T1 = 34.3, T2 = 36.4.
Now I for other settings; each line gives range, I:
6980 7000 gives 36.7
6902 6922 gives 36.1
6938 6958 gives 35.9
